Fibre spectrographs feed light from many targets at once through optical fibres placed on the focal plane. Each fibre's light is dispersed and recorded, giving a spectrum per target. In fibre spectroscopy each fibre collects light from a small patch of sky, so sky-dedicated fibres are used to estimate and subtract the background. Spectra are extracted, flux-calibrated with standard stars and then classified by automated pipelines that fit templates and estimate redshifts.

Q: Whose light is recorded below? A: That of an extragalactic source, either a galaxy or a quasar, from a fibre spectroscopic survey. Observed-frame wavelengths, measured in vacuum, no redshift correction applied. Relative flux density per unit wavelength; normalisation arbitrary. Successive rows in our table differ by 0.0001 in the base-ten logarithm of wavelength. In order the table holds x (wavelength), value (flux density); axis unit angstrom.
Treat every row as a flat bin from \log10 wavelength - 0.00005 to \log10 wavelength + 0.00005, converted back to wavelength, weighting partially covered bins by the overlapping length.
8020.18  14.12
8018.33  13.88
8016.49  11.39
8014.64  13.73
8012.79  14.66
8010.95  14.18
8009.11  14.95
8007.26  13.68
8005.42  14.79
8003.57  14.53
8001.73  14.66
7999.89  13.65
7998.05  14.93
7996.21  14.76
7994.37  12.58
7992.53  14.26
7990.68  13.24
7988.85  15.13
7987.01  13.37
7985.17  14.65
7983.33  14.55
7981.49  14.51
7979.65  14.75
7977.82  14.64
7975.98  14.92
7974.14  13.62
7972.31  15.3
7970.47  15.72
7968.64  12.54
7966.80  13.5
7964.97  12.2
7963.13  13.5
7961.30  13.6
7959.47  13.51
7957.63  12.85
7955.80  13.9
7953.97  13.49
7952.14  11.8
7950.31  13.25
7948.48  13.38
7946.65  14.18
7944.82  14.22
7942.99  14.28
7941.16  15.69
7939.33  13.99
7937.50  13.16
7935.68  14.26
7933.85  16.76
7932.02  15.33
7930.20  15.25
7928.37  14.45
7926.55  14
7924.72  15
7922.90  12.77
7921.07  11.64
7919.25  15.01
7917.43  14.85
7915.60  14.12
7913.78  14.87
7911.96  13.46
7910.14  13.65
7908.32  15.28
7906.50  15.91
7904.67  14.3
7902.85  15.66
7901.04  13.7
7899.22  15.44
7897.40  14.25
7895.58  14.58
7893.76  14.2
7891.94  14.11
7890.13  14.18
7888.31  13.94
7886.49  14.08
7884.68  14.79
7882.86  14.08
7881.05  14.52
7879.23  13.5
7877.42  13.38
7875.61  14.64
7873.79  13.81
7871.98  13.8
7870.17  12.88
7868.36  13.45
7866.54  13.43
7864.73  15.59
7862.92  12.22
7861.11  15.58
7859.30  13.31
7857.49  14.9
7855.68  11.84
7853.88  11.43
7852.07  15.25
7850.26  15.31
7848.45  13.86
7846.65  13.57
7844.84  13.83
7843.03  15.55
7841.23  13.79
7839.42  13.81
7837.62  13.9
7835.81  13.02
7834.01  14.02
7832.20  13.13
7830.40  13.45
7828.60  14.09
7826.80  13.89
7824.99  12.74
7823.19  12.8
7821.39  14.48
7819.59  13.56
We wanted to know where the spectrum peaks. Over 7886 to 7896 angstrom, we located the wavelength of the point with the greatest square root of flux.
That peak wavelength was 7895.58 angstrom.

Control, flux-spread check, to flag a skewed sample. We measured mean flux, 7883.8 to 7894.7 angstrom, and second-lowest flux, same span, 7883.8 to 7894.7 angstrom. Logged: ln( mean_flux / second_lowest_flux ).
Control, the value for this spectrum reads 0.01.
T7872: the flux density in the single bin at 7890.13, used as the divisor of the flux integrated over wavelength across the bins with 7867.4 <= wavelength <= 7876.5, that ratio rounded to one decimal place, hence 8.8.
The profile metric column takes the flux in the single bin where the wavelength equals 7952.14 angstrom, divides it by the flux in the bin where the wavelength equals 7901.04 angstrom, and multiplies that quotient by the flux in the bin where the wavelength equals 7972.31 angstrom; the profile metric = 13.2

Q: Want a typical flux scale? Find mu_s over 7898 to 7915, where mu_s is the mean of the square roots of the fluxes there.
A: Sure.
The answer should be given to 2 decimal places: 3.83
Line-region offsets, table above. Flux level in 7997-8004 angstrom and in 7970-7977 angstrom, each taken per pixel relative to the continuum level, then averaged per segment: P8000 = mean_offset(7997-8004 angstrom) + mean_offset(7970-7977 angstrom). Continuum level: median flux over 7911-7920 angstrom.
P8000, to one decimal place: -0.4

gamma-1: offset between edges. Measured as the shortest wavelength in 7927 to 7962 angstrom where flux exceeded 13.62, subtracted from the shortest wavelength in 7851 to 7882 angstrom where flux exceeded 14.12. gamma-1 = -76.3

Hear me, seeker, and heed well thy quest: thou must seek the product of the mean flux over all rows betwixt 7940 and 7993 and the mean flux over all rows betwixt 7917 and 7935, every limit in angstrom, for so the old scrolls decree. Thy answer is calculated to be 202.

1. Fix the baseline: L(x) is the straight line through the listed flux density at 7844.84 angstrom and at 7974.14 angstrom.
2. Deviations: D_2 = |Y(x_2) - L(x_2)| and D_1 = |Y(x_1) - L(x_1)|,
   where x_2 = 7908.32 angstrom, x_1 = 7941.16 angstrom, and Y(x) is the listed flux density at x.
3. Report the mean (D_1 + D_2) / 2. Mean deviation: 1.8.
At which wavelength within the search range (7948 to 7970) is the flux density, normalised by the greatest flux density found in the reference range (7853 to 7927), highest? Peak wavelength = 7955.80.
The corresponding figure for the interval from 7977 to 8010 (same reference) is 7988.85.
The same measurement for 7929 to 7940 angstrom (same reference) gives 7933.85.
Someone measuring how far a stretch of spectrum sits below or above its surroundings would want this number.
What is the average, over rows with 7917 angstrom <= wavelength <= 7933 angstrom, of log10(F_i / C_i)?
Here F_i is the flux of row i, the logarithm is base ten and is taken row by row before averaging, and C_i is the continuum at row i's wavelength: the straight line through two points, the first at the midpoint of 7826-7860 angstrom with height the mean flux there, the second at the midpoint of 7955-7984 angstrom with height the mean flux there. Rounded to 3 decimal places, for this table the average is 0.009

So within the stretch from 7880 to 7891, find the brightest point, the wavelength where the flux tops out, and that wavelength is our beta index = 7884.68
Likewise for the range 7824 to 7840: 7828.60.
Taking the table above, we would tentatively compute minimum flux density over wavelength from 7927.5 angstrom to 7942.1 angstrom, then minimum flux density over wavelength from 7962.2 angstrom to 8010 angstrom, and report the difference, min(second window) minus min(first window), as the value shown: -1.0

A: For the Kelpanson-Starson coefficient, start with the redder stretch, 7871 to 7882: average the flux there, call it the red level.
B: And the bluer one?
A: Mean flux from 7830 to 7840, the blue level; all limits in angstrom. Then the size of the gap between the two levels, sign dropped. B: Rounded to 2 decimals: 0.39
